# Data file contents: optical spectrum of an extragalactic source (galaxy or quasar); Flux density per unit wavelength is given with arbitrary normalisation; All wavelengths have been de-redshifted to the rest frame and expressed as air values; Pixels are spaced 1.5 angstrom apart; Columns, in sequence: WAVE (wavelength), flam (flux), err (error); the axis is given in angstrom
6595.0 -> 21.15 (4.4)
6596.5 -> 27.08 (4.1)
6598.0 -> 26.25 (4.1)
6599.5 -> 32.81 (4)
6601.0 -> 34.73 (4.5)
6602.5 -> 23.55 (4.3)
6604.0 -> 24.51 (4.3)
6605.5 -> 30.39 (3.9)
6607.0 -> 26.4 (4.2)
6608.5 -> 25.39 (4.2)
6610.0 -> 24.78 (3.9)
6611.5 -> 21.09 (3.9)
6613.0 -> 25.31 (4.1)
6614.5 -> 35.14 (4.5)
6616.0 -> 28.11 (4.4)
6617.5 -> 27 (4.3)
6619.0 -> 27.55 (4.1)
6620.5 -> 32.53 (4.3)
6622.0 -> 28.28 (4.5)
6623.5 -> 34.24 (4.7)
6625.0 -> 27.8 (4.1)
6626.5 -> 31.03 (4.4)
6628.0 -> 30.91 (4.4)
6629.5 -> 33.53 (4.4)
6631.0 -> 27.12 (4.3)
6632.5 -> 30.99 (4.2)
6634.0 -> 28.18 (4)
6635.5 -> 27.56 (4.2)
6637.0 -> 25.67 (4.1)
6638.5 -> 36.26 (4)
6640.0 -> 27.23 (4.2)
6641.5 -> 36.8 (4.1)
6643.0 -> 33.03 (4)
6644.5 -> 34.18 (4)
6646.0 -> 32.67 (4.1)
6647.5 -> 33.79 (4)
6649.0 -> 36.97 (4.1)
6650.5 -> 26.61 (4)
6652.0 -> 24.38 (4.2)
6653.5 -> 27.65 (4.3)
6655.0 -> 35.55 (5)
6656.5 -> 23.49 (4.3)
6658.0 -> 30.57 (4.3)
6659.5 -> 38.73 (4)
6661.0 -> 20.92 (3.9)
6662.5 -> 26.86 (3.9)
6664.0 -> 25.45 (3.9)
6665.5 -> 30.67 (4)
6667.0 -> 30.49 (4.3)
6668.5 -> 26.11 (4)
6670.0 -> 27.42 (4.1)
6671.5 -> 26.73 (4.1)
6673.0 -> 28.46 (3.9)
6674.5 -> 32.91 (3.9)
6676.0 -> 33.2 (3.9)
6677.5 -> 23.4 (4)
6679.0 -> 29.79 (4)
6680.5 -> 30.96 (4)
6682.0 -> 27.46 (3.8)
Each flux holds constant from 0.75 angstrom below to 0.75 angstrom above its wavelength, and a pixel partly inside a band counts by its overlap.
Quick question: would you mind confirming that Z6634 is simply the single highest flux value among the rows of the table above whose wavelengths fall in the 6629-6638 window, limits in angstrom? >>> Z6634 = 33.53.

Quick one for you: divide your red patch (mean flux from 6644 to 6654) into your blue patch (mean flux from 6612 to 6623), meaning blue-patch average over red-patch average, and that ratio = 0.94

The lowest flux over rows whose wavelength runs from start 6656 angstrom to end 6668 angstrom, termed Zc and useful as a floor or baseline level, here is 20.92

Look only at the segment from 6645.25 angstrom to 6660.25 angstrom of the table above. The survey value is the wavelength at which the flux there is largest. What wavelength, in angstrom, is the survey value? 6659.5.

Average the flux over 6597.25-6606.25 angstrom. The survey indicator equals 28.7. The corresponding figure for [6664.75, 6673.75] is 28.3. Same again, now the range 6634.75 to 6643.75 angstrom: 31.1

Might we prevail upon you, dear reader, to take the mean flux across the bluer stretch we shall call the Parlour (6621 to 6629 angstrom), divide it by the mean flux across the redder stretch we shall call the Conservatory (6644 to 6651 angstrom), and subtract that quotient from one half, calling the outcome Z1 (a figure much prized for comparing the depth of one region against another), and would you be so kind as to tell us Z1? -0.43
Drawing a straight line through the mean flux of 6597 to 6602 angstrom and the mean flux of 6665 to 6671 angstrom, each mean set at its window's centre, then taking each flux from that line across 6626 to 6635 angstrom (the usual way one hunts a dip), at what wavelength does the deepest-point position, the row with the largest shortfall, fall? 6631.0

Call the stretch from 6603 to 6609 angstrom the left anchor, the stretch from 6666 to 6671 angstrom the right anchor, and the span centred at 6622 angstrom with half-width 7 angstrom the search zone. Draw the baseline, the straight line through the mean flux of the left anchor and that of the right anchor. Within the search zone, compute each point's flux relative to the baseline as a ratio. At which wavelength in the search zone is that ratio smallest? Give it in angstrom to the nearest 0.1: 6617.5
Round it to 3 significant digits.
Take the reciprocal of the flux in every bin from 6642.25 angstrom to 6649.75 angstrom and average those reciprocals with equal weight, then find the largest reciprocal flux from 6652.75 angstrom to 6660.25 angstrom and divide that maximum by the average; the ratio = 1.45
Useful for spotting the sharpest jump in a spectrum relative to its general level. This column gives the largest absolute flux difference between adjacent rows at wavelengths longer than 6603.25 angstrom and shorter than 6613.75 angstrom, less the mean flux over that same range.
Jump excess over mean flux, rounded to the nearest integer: -20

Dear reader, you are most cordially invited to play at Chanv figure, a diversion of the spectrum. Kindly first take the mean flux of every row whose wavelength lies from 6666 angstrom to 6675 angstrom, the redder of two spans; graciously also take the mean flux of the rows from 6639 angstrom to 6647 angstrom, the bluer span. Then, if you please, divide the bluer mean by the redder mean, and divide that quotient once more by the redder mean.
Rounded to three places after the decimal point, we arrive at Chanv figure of 0.040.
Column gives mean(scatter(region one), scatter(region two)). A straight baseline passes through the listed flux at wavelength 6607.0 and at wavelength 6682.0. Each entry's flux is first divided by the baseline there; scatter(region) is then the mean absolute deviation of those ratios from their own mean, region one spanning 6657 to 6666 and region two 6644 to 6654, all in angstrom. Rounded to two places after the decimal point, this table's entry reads 0.16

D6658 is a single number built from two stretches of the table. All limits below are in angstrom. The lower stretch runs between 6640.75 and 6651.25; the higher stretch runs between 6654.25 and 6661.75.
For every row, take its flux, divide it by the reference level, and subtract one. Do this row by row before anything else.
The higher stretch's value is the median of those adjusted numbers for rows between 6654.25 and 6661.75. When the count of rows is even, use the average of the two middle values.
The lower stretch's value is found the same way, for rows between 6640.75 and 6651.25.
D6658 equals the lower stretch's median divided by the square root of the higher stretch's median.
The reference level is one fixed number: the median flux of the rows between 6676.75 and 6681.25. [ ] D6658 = 0.8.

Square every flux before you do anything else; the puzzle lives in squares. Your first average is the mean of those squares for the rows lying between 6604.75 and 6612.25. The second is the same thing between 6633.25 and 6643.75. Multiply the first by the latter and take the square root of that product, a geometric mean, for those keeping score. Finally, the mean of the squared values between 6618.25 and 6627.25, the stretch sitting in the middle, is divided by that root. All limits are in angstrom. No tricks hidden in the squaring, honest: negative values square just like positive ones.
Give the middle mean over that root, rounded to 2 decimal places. 1.15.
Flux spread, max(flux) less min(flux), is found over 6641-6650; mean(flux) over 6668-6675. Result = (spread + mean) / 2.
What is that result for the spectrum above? 16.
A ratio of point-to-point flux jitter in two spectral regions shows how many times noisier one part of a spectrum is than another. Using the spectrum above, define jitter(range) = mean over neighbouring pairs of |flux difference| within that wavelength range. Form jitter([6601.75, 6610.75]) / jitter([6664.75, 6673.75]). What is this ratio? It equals 1.5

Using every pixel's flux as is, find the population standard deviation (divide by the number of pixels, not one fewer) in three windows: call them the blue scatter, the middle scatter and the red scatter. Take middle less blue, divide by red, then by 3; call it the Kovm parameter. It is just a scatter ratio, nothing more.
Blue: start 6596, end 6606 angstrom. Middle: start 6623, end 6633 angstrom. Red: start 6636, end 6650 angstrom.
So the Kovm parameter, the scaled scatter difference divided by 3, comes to -0.13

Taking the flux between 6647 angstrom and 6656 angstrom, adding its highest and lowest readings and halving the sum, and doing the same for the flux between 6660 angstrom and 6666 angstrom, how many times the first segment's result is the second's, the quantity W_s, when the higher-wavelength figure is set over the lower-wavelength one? 0.84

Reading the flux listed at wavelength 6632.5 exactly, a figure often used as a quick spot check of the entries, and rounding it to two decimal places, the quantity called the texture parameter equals 30.99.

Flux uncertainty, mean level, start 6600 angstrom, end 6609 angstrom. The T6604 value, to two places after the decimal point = 4.23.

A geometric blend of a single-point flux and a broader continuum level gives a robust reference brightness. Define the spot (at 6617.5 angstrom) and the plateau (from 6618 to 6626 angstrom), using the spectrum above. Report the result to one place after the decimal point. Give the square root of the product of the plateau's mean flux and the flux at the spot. 28.5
